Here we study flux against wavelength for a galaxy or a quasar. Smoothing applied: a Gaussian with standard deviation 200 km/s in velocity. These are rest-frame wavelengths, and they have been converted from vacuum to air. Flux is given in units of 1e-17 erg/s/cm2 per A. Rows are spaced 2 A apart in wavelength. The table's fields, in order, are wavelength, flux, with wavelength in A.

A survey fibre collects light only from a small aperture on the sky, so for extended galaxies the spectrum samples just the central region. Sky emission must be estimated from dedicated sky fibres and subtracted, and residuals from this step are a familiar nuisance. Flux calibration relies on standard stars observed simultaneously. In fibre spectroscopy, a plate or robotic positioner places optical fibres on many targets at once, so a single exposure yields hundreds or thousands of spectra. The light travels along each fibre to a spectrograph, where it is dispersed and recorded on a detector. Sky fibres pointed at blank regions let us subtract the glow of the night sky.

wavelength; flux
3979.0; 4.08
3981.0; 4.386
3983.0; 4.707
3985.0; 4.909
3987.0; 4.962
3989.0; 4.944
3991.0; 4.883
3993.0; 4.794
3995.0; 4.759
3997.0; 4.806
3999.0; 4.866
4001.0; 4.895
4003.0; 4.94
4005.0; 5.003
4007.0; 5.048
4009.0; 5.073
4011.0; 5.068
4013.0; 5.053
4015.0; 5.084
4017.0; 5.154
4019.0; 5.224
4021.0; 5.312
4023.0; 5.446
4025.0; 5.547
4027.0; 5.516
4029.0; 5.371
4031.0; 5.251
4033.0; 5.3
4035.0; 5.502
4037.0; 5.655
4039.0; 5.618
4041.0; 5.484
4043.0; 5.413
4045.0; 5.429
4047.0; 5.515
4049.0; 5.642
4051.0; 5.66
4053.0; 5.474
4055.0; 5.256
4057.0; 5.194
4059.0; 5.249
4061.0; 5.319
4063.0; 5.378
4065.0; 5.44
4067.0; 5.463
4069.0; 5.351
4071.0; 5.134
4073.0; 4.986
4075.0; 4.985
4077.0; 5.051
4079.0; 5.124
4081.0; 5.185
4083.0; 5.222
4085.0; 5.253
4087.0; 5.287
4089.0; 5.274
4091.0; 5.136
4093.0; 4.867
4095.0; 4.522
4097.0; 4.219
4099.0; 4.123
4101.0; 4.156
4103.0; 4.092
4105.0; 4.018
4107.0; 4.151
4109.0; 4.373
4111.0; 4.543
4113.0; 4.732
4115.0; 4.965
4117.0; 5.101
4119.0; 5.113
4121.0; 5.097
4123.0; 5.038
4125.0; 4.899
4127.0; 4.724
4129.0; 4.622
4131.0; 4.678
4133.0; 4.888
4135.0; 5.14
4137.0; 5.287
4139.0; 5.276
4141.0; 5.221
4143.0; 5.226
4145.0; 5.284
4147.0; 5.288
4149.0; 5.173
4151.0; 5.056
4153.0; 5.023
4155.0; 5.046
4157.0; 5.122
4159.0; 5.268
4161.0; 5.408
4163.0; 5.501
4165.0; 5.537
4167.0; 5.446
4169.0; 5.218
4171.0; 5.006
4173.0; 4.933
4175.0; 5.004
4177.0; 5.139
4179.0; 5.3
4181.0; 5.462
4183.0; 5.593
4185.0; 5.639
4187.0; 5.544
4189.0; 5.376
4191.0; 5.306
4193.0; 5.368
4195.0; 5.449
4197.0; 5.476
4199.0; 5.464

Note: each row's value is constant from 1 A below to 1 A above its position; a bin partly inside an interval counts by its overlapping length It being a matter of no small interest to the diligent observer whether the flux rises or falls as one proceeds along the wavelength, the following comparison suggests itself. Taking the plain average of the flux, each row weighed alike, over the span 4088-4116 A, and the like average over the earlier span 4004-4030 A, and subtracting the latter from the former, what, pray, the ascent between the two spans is -0.71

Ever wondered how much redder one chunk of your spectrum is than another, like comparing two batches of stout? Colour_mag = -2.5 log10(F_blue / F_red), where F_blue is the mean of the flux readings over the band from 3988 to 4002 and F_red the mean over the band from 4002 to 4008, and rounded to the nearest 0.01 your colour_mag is 0.03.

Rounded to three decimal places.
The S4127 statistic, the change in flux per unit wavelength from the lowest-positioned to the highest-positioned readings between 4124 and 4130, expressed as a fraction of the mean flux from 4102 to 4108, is -0.017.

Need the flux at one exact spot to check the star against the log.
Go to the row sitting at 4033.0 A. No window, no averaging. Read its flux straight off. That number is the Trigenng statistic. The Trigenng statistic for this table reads 5.3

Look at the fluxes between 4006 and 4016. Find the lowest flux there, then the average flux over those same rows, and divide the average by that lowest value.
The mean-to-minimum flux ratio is 1.00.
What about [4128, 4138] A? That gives 1.07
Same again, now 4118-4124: 1.01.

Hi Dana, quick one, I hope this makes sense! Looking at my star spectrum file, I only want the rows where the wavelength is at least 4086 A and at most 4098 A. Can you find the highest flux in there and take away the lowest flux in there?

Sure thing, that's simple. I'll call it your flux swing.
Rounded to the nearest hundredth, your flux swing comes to 1.07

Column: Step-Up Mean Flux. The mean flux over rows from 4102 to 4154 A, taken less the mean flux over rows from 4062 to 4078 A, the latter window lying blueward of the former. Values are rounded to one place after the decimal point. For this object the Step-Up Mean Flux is -0.3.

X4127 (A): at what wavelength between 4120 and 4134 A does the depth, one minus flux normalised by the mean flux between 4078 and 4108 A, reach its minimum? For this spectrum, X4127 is 4121.0 A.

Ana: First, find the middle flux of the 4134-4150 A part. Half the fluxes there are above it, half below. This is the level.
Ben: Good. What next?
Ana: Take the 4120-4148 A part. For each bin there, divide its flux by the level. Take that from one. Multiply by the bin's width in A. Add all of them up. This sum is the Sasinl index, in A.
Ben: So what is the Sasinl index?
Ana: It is 1.1 A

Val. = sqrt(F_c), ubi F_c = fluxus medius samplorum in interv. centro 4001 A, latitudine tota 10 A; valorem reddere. 2.21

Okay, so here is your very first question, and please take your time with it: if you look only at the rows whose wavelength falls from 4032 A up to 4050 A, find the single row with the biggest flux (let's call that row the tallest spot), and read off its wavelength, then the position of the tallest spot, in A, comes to 4037.0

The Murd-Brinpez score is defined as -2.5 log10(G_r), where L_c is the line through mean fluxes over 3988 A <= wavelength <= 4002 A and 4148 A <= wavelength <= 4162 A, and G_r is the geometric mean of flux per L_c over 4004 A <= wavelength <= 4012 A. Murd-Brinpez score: -0.04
